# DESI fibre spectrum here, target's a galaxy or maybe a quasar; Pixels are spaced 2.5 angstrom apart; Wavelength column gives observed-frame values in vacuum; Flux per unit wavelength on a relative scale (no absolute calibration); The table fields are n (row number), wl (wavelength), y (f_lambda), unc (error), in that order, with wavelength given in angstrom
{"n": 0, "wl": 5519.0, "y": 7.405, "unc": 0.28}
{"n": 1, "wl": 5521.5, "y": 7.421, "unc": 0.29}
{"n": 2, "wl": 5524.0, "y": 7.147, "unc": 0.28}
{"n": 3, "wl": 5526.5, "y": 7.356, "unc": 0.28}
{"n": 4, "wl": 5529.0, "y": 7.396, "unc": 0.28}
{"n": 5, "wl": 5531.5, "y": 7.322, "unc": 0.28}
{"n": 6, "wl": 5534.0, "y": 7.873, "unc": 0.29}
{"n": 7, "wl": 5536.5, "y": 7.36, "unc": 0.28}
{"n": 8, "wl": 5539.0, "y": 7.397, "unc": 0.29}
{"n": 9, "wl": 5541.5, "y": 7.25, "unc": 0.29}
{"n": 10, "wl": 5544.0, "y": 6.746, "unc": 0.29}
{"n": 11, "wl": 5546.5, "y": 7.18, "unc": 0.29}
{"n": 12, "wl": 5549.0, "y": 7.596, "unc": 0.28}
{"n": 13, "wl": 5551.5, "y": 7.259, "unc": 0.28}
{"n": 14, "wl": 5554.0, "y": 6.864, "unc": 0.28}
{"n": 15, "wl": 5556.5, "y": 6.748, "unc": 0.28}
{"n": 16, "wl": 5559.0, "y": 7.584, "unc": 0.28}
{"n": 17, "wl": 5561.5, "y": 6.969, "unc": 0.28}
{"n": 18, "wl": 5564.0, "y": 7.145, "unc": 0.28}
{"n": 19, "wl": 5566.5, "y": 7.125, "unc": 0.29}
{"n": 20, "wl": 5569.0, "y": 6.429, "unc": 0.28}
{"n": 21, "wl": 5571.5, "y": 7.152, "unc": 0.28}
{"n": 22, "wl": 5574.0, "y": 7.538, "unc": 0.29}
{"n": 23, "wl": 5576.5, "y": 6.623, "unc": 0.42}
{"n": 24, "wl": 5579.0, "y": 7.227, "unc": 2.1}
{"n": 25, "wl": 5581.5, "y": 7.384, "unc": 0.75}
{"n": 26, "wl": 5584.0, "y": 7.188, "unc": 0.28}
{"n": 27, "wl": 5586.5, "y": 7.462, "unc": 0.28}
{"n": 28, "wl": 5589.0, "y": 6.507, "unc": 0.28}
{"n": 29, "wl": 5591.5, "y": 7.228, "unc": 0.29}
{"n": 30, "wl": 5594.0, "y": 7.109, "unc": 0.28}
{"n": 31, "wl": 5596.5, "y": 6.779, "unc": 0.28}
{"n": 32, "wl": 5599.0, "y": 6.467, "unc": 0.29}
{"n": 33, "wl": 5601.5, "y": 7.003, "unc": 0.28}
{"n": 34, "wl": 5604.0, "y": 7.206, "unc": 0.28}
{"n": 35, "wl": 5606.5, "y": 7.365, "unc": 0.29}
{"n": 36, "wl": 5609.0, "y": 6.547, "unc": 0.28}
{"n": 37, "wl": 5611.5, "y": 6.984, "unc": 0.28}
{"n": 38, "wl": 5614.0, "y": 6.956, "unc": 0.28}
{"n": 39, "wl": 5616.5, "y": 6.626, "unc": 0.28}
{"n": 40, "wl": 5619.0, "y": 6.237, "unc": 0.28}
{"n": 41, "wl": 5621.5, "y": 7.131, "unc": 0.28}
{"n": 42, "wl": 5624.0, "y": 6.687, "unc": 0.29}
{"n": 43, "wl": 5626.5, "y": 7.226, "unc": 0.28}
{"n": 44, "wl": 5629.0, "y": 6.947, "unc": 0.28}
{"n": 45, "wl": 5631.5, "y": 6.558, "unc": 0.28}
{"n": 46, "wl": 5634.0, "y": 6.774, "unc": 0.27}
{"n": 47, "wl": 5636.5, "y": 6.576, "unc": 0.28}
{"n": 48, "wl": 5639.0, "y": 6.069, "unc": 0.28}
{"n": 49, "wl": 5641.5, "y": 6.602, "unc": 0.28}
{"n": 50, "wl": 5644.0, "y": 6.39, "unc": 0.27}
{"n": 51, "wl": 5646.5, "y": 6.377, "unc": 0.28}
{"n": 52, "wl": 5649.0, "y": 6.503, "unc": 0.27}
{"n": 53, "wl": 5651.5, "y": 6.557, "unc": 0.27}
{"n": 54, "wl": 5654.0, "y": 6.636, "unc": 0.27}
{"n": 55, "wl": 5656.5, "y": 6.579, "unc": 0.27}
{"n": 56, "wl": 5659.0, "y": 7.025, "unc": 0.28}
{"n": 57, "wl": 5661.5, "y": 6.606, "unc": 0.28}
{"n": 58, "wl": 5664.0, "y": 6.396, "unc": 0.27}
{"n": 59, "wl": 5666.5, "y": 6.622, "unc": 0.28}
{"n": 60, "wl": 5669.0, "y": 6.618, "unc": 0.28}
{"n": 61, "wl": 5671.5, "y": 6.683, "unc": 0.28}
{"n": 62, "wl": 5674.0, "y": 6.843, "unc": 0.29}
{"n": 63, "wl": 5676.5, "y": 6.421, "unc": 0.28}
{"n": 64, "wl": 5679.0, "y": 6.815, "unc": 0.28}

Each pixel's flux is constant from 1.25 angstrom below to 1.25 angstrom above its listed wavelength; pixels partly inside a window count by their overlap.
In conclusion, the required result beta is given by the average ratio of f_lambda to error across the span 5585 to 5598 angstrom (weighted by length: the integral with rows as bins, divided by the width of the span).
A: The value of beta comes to 24.8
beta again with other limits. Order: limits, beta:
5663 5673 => 23.7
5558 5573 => 25.1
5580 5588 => 20.3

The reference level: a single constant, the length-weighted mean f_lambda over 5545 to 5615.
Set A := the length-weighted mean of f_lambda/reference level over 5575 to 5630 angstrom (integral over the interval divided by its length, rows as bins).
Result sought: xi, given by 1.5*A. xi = 1.48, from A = 0.99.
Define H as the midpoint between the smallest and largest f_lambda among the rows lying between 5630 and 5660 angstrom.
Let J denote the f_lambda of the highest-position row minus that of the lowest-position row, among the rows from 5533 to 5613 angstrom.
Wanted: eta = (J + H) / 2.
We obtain 2.8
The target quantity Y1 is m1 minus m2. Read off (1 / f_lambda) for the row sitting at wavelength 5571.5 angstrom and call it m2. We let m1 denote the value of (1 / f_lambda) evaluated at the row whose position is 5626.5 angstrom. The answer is -0.001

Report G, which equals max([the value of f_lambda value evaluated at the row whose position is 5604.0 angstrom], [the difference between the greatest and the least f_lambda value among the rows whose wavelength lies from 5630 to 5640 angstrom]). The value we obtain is 7.21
